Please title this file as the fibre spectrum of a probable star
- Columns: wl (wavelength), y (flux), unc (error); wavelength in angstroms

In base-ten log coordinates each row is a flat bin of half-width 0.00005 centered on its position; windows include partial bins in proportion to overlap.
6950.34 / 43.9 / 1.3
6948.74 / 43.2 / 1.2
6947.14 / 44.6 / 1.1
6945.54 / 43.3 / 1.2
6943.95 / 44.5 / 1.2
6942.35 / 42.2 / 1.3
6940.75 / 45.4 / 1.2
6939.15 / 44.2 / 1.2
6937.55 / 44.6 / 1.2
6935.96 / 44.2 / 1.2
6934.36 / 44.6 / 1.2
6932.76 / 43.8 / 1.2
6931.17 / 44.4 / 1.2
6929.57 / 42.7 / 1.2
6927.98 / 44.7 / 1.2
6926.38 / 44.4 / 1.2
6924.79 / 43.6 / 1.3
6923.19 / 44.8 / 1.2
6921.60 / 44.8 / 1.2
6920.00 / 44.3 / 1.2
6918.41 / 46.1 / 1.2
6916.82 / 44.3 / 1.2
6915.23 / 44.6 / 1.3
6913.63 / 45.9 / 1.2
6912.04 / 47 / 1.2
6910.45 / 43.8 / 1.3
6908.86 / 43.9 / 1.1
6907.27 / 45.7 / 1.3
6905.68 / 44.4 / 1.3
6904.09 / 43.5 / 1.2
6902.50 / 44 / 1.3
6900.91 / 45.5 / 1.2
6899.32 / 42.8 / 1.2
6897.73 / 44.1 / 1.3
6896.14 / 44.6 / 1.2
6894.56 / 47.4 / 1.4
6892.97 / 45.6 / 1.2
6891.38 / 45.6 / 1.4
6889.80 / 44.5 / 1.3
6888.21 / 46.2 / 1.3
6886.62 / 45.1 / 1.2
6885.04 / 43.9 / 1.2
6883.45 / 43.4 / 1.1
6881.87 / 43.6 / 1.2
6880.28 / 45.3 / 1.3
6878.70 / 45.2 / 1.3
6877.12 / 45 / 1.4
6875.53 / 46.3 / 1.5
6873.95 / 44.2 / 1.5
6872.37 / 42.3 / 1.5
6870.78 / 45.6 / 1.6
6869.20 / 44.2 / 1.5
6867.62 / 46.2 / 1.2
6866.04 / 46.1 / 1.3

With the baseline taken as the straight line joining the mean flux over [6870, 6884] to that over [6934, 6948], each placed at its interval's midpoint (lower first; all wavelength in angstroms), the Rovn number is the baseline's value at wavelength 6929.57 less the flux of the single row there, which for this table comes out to 1.5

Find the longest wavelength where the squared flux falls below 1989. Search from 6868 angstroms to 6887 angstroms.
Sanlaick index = 6885.04 angstroms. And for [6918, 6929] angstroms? 6926.38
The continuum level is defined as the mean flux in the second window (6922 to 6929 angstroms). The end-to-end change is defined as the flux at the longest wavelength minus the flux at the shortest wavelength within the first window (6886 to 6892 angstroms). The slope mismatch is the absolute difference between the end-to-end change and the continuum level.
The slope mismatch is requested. 43.9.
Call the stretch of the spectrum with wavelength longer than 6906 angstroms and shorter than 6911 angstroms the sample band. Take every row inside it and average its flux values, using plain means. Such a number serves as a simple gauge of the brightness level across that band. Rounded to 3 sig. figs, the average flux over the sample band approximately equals 44.5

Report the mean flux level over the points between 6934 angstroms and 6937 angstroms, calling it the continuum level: 44.4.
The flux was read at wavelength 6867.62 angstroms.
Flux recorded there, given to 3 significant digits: 46.2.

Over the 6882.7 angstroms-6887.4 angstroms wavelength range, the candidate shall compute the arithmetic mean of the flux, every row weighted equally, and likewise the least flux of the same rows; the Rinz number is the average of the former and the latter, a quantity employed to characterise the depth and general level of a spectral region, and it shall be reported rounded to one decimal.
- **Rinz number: 43.8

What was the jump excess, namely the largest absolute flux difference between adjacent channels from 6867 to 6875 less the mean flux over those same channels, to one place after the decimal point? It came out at -41.2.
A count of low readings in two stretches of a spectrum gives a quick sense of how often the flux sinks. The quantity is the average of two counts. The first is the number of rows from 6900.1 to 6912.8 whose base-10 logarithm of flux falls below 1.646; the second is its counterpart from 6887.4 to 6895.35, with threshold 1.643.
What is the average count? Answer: 2.0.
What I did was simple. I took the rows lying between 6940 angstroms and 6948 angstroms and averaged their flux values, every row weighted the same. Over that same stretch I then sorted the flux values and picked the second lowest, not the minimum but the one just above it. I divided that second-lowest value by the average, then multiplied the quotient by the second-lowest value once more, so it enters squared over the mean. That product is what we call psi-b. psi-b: 42.6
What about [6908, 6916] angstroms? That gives 42.8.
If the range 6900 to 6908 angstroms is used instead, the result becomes 43.4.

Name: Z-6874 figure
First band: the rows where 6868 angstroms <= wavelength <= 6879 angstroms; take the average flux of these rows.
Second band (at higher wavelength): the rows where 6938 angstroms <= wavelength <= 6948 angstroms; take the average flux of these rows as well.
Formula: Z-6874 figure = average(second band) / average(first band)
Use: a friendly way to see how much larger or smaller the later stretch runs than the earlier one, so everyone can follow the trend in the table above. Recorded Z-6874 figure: 0.985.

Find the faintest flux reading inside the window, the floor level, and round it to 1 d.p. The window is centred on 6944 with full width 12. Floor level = 42.2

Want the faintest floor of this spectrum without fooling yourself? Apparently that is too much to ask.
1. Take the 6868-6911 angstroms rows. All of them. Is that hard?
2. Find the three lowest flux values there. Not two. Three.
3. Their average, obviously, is 42.8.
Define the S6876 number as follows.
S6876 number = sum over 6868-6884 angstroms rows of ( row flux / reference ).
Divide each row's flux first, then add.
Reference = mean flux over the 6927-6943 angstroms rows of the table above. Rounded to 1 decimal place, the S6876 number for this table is 10.1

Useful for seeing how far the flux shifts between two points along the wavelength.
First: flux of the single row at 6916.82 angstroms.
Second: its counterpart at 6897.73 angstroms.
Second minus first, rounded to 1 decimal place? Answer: -0.2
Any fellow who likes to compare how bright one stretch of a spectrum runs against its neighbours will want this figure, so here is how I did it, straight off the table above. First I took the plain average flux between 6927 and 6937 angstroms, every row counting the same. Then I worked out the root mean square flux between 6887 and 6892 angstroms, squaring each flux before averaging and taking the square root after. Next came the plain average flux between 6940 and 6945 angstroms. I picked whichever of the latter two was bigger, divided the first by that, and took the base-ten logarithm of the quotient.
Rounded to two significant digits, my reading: -0.013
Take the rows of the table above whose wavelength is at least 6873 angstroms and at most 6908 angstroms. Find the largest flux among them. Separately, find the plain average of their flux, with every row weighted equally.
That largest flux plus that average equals 92.2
